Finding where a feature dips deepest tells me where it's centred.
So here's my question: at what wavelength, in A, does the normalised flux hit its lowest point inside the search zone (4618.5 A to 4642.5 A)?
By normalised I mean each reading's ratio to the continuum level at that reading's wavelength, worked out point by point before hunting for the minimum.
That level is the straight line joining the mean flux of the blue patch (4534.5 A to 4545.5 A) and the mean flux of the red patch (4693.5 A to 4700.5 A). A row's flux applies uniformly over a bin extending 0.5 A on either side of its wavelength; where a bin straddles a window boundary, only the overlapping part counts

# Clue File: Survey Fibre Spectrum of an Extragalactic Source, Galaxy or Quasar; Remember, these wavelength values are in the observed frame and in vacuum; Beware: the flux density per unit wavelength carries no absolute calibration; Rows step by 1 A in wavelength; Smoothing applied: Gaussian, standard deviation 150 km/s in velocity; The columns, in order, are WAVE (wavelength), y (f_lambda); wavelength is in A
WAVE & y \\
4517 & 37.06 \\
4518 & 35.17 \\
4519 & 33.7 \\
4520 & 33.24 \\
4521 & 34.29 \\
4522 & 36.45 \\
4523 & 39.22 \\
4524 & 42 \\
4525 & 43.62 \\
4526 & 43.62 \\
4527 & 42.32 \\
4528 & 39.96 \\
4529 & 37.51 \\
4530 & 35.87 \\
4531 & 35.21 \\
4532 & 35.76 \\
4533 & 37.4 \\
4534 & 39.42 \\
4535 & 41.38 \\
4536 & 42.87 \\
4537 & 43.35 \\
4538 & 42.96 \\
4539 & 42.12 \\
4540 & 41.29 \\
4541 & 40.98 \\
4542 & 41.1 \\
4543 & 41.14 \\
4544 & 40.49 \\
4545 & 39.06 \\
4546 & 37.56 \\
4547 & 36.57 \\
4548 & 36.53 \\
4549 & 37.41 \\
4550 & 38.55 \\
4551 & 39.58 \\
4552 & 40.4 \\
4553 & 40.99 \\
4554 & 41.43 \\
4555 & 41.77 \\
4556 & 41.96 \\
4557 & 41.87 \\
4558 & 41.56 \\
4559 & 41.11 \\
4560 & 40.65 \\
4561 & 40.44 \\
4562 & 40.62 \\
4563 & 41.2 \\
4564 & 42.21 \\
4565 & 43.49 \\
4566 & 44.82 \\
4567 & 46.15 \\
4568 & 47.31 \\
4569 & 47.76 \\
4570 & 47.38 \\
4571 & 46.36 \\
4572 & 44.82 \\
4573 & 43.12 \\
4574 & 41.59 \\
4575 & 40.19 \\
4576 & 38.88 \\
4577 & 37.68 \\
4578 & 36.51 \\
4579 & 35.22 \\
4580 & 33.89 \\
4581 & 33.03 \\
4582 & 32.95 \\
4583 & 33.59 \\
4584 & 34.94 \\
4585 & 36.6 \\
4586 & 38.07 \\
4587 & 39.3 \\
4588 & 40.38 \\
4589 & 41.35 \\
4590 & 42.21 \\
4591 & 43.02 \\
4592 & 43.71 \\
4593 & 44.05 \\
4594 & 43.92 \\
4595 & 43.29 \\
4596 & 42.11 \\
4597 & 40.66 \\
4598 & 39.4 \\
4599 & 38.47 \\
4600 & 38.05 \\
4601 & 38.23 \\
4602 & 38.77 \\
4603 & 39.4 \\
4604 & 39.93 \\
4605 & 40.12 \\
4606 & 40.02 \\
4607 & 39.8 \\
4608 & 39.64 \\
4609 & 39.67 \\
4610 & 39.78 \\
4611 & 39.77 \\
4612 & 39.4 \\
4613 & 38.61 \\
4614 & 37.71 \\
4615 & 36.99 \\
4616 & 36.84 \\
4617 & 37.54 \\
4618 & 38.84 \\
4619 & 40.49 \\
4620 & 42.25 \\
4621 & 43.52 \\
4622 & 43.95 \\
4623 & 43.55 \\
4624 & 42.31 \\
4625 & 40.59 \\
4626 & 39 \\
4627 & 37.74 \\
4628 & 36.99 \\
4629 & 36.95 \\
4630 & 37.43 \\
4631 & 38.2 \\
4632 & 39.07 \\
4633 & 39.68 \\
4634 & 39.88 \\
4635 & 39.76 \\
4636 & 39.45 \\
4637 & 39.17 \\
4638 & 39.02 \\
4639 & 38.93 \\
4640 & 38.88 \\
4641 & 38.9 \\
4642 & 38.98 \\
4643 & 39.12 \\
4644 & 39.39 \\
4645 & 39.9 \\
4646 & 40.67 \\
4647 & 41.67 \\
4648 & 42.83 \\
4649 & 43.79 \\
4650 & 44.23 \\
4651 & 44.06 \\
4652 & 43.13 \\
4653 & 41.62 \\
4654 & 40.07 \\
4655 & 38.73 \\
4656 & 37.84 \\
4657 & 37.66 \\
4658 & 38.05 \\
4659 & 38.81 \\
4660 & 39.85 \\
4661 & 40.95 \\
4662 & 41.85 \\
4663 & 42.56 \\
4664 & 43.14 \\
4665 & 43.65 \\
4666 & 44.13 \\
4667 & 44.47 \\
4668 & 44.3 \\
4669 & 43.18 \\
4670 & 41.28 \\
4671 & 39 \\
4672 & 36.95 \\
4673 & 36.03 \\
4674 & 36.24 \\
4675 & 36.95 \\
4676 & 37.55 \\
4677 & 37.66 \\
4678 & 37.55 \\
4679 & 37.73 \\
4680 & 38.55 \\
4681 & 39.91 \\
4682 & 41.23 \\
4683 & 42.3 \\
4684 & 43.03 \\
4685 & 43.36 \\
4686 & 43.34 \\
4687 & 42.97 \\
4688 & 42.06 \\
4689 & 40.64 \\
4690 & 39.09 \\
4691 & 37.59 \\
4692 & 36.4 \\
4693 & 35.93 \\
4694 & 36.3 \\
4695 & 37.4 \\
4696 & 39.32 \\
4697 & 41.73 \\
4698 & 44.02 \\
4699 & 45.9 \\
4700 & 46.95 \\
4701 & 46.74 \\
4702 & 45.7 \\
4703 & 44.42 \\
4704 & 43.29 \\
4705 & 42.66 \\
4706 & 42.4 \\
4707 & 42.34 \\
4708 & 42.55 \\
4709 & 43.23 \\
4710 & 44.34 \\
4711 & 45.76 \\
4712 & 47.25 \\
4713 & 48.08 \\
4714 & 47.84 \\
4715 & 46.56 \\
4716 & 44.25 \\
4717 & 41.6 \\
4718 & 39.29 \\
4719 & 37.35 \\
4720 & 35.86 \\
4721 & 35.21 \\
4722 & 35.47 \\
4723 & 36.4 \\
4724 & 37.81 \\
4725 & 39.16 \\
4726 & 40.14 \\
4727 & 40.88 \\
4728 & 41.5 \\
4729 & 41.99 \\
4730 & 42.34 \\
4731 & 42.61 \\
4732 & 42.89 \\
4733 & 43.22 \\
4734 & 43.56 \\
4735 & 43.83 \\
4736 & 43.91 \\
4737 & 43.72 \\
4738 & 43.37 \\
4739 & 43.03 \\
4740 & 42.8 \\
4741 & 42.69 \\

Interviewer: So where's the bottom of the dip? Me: 4629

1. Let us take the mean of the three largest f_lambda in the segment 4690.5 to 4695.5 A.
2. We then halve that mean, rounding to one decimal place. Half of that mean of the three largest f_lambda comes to 18.6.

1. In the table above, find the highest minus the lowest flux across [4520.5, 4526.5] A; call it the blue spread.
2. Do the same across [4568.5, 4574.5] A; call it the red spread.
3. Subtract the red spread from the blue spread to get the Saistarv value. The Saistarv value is 3.2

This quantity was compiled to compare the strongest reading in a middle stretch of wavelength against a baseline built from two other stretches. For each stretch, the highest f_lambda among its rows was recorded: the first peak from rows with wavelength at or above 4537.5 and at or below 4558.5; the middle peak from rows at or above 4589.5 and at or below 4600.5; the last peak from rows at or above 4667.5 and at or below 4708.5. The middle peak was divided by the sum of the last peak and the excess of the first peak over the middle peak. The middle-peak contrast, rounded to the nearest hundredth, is 0.96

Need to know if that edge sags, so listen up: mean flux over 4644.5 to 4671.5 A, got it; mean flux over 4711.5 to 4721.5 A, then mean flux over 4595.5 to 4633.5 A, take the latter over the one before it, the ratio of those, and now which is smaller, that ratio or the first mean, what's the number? 0.93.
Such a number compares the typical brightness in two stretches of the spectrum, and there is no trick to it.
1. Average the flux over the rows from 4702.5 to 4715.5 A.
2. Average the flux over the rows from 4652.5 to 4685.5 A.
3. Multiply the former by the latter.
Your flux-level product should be 1795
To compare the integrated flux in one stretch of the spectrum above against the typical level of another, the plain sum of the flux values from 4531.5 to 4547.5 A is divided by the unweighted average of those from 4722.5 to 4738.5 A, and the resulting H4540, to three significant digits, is 15.4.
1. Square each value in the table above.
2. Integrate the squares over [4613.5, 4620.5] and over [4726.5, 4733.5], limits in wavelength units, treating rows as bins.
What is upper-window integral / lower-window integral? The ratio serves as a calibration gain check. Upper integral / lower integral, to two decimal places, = 1.19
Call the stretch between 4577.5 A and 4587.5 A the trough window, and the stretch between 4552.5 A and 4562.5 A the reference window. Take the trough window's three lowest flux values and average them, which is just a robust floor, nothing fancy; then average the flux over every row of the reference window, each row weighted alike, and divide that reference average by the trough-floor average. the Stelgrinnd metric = 1.24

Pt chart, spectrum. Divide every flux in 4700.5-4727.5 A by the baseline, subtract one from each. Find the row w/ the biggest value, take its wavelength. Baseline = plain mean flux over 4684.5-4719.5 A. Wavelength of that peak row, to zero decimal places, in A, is 4713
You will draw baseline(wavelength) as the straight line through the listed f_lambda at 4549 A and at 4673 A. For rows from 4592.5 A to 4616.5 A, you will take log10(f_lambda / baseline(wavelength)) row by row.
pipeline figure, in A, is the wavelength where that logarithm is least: 4616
